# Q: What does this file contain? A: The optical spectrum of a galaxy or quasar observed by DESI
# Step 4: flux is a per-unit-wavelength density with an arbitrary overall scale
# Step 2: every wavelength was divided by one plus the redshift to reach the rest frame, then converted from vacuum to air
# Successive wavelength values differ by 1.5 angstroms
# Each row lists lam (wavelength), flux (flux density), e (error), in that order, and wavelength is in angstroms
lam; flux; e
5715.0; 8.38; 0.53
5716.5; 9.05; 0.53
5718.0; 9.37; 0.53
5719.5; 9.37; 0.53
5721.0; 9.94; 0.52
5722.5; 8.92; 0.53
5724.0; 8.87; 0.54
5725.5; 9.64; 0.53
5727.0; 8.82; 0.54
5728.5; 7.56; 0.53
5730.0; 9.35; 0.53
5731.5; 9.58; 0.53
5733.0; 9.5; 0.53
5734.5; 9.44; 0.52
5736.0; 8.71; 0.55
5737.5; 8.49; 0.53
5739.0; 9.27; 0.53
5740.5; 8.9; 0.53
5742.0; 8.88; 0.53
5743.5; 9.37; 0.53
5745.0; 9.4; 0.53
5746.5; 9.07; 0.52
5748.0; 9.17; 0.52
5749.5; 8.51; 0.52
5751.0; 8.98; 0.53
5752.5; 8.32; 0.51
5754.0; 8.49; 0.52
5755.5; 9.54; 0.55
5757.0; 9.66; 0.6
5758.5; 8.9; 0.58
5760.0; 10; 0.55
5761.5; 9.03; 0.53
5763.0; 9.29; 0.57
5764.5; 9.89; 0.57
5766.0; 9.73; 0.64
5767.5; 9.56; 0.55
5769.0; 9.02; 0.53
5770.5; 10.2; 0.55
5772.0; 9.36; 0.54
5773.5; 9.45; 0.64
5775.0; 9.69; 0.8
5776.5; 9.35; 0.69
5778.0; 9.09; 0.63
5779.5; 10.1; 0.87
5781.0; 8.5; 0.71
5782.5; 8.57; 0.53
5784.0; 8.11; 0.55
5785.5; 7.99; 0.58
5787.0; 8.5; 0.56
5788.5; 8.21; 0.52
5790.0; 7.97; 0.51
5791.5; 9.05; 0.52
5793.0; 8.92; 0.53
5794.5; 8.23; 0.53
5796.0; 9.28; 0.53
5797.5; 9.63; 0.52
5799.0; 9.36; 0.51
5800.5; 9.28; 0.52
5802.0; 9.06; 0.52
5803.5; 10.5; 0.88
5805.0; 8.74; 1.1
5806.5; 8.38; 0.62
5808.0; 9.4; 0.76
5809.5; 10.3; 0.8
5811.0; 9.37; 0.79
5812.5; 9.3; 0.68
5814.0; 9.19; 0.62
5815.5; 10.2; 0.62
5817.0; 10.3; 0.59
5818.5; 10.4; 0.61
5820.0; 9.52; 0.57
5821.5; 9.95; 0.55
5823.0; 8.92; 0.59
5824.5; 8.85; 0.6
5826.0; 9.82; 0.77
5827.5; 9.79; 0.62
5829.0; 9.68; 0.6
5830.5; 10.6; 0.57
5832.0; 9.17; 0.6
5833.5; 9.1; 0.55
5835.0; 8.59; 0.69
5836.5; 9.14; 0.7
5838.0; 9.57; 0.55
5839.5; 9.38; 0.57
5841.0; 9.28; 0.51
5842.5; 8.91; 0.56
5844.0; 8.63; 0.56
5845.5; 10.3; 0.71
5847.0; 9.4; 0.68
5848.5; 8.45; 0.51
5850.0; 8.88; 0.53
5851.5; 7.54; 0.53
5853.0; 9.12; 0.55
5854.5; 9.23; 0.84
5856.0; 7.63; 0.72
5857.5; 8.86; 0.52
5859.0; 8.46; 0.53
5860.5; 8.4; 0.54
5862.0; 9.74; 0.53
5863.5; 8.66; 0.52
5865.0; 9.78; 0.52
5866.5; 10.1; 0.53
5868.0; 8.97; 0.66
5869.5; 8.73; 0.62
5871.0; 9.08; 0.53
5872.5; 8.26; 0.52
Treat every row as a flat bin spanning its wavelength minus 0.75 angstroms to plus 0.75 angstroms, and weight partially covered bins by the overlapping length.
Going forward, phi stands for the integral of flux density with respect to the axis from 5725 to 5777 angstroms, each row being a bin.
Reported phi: 478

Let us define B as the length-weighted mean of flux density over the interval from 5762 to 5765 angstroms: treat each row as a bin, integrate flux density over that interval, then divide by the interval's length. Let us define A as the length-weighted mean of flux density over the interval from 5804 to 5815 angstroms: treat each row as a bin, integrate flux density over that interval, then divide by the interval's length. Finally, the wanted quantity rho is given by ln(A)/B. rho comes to 0.234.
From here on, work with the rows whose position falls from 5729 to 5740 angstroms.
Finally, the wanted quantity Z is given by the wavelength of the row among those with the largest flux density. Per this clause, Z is 5731.5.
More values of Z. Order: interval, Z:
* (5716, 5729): 5721.0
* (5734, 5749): 5734.5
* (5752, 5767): 5760.0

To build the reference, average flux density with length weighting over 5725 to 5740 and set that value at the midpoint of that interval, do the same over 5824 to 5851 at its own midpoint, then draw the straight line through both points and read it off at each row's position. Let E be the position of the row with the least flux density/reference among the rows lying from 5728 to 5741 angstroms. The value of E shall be 5728.5 angstroms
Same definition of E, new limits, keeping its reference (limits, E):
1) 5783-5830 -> 5790.0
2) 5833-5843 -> 5835.0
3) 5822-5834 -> 5824.5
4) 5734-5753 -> 5752.5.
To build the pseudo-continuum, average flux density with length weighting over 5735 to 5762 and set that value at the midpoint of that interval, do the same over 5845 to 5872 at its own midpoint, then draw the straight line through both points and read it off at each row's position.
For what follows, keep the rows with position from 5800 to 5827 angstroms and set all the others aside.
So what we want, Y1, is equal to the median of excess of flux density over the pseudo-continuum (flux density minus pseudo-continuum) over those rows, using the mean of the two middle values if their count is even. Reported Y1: 0.40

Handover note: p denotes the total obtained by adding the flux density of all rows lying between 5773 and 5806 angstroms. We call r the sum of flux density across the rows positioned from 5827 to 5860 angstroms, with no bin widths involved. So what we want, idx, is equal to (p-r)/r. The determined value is -0.011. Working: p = 198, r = 200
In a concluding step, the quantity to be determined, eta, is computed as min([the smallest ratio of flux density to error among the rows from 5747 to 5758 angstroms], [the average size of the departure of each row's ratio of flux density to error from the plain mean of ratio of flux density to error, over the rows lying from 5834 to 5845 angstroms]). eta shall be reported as 1.6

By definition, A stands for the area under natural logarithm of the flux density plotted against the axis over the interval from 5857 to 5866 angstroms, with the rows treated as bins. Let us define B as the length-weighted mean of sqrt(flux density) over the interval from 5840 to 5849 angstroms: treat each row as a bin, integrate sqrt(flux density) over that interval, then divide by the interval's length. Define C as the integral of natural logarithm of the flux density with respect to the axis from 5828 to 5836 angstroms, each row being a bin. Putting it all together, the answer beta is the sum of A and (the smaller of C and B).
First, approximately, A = 20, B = 3.03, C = 18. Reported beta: 23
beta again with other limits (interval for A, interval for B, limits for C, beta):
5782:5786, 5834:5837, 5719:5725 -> 11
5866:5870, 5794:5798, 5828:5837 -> 12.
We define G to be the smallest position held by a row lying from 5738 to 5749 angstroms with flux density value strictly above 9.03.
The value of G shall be 5739.0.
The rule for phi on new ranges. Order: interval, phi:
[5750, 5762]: 109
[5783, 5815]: 288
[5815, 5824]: 89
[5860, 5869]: 84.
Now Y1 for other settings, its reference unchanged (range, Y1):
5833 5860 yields 0.04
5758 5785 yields 0.34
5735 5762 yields -0.03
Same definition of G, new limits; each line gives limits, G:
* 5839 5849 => 5839.5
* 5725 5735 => 5725.5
